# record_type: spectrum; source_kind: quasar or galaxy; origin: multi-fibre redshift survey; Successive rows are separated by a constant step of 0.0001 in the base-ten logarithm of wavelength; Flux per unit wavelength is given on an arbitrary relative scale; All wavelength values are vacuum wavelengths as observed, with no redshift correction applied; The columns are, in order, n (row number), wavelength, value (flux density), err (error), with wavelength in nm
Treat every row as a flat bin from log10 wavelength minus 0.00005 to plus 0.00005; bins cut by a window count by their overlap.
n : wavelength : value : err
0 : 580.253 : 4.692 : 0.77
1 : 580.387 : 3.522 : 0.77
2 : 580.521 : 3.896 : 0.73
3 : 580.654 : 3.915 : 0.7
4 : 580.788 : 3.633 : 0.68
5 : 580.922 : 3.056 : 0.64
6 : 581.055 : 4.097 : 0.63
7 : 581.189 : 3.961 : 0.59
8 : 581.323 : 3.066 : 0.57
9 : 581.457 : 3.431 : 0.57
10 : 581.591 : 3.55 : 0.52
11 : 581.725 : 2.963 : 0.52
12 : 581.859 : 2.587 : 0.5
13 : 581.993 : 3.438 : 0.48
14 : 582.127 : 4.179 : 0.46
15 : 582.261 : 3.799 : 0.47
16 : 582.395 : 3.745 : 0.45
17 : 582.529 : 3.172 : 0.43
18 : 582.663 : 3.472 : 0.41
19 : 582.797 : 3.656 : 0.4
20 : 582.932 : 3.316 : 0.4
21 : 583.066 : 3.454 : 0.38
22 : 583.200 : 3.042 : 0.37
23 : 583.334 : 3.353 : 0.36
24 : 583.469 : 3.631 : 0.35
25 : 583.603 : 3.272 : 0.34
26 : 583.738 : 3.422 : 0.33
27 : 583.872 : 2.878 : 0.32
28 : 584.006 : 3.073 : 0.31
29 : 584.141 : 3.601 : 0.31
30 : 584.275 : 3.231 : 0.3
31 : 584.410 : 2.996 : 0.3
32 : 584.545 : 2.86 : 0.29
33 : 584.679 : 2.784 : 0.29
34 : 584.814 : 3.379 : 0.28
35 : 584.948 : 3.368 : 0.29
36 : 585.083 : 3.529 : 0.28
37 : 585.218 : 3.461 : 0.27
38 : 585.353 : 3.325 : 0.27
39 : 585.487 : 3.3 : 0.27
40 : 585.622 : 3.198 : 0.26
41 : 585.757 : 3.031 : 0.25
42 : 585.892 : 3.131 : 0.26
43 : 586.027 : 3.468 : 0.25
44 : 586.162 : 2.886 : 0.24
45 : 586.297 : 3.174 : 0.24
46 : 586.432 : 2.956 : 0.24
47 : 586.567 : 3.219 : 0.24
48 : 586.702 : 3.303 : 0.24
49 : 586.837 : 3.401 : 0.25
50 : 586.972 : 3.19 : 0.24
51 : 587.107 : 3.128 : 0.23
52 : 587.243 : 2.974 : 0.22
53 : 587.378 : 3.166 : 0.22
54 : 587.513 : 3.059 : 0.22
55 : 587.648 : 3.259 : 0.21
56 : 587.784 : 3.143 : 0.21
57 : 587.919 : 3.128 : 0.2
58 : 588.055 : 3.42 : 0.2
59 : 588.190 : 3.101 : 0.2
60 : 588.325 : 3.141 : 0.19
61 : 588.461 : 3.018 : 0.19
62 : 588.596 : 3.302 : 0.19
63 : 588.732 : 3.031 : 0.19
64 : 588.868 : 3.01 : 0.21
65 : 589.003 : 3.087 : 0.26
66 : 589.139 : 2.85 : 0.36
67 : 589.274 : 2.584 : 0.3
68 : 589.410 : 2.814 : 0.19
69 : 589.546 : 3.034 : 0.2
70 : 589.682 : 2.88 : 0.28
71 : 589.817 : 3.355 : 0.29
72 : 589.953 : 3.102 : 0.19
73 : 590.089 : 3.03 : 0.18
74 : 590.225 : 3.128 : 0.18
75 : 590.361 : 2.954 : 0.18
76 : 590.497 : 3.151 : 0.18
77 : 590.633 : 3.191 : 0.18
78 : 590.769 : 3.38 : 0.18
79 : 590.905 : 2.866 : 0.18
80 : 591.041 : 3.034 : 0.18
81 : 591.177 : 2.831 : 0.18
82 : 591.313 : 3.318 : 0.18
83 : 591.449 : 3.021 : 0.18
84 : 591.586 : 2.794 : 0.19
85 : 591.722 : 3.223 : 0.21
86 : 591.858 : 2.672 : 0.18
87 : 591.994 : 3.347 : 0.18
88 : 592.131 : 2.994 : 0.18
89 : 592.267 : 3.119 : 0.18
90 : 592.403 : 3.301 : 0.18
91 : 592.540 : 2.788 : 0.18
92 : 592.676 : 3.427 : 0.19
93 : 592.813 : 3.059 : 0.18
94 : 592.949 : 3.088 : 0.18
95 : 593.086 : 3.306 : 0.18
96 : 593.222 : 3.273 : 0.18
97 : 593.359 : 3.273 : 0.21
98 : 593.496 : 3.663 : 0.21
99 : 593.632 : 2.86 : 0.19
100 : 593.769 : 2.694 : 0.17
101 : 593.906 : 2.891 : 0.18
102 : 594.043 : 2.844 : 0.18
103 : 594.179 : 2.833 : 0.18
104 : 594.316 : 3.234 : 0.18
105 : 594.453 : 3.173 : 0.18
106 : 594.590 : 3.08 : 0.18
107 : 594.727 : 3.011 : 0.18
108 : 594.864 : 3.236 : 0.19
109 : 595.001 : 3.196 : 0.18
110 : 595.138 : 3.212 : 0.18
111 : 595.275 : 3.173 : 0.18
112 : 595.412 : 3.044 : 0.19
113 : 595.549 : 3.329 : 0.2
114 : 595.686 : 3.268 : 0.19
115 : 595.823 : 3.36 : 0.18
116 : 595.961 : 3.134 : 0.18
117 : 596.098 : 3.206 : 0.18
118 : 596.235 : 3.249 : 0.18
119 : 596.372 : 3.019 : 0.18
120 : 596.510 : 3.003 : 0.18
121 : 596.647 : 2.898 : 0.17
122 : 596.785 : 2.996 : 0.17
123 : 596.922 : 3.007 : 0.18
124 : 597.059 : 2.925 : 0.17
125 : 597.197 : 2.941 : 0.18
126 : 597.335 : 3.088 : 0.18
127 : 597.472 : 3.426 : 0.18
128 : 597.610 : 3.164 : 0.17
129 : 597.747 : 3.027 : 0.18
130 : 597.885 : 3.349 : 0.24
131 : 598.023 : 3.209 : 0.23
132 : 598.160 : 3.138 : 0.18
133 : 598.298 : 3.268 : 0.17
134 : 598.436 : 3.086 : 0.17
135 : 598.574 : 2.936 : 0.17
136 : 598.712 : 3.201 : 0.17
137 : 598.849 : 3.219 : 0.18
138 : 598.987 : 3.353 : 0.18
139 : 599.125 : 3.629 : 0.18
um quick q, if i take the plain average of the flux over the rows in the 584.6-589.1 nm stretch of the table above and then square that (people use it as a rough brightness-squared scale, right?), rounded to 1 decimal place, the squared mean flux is 10.1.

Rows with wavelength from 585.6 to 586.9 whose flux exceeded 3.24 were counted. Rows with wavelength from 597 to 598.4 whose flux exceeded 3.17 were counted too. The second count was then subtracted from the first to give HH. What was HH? -1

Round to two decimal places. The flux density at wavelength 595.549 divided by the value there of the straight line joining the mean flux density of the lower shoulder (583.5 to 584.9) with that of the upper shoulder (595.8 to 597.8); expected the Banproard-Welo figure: 1.07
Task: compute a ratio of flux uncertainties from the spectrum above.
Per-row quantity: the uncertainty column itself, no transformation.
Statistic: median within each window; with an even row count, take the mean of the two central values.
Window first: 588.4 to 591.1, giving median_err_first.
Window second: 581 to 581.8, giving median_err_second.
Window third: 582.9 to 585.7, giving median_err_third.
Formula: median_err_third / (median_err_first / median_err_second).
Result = 0.9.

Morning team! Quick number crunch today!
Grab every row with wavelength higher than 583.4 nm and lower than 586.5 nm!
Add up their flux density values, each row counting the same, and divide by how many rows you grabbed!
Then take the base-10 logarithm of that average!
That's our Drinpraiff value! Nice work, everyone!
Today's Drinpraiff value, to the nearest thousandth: 0.507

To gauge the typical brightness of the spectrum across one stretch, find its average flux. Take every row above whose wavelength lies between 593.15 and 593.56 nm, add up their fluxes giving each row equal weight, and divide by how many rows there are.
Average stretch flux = 3.40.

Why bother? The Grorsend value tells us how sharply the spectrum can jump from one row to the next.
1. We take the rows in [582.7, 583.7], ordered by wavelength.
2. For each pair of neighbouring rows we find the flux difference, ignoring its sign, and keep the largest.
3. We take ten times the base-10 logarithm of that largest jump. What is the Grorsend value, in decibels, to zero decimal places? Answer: -4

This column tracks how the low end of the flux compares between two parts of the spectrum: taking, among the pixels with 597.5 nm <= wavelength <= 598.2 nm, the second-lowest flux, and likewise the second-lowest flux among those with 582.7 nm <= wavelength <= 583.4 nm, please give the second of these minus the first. 0.18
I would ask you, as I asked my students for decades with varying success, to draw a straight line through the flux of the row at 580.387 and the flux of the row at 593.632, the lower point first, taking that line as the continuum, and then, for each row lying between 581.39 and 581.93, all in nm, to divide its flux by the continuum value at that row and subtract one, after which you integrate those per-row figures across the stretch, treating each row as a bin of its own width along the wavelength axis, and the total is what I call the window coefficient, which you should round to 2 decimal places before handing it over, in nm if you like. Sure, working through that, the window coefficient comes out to -0.05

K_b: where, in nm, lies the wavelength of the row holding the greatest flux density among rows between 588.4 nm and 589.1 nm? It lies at 588.596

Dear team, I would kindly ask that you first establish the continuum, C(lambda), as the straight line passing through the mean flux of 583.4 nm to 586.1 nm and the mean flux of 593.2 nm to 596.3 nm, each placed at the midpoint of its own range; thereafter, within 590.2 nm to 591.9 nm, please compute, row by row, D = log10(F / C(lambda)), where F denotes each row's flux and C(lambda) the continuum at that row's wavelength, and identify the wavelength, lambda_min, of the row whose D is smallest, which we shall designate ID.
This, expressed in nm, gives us 591.858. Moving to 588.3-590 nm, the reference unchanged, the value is 589.274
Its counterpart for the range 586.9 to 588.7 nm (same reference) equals 587.243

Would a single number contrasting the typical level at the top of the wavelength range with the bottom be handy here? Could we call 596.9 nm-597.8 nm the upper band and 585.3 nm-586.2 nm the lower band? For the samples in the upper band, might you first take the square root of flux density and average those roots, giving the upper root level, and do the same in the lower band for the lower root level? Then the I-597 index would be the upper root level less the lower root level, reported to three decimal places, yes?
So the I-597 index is -0.031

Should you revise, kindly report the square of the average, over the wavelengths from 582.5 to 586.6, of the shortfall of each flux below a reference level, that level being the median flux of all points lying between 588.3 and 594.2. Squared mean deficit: 0.045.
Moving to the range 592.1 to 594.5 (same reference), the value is 0.005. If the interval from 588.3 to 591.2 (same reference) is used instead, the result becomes 0.000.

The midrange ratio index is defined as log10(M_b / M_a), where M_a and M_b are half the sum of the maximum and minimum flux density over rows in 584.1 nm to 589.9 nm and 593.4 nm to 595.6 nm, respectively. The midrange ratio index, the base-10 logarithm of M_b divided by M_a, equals 0.012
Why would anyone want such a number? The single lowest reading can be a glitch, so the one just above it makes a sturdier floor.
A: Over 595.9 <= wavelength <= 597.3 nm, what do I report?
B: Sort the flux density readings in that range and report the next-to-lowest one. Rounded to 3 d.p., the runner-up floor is 2.925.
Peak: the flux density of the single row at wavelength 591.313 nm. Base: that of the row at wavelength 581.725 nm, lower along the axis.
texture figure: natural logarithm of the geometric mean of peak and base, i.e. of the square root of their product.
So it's 1.143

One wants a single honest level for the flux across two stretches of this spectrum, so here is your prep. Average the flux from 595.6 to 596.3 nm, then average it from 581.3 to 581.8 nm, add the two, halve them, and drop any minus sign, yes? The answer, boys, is 3.25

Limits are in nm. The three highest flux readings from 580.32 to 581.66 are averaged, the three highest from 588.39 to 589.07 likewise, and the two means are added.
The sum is 7.1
